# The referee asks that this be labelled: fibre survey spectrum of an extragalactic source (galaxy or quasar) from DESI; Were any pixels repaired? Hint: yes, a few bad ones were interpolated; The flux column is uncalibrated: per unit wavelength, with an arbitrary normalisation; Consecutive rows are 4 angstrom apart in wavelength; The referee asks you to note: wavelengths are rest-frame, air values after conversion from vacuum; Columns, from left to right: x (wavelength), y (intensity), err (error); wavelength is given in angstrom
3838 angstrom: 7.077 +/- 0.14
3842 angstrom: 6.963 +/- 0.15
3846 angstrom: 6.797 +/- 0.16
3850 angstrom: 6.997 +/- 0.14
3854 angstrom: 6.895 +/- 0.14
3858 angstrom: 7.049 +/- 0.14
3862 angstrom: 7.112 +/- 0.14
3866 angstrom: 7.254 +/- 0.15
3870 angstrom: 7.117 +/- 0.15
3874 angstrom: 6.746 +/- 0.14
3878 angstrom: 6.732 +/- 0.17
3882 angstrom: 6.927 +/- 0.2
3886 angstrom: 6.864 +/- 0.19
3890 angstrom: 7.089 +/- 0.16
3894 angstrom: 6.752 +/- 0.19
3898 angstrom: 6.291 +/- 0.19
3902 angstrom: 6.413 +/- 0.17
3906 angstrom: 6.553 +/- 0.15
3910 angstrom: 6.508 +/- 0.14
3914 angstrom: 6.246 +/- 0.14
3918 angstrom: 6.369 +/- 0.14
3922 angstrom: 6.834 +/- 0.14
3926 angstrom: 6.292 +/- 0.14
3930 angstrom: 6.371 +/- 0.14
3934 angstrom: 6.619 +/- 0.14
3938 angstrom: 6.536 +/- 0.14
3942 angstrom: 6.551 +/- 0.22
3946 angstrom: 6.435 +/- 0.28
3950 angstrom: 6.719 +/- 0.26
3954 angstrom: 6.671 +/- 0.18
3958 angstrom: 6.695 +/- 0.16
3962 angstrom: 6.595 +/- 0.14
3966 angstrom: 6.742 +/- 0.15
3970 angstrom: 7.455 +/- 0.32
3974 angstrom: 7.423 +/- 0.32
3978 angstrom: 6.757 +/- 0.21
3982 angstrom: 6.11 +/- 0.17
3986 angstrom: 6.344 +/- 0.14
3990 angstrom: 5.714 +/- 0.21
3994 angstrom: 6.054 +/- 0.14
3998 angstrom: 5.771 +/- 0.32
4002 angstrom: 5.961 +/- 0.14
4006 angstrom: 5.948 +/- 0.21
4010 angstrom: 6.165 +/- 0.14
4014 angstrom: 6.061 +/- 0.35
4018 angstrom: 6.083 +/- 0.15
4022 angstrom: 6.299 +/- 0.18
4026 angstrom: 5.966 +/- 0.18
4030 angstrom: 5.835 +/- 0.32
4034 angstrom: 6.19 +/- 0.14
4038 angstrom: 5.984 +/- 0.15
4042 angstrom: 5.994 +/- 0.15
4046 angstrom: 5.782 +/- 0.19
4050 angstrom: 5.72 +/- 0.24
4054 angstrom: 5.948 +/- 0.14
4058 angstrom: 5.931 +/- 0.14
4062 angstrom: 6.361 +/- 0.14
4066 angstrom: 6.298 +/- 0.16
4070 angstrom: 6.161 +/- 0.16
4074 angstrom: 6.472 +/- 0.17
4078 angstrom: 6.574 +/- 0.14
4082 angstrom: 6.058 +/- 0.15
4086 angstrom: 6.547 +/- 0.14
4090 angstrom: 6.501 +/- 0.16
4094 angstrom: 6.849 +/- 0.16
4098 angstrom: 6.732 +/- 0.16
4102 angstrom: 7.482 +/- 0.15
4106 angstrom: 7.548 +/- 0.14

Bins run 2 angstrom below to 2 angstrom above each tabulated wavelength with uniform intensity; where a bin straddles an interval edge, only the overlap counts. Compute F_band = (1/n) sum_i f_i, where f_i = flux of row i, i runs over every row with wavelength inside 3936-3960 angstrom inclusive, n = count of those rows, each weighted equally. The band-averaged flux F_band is 6.60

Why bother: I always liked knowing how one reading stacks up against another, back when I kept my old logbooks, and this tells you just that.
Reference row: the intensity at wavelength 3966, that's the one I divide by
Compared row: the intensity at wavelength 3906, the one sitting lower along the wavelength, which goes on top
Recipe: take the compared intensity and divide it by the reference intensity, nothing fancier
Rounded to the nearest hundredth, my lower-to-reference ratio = 0.97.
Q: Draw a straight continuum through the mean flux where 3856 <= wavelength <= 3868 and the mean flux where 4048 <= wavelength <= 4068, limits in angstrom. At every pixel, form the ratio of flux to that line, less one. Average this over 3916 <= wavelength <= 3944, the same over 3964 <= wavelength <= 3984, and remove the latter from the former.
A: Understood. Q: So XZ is -0.10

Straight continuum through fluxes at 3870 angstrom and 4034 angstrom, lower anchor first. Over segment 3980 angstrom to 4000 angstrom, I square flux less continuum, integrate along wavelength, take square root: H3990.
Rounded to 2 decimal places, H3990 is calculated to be 2.19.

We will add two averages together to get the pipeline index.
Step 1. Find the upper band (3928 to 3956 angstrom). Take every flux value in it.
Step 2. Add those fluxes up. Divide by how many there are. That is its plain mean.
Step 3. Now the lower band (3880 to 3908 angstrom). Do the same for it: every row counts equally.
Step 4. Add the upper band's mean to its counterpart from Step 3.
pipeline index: 13.3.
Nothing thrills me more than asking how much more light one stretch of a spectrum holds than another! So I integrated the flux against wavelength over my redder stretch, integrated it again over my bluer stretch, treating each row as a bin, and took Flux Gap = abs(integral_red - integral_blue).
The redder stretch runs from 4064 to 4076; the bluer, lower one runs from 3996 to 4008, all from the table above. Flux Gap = 5.0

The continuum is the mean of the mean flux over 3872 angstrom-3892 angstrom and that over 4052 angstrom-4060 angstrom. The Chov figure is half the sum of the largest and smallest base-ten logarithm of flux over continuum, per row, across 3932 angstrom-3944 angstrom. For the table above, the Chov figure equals 0.011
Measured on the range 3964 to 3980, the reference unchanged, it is 0.044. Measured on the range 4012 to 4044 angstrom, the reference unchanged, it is -0.024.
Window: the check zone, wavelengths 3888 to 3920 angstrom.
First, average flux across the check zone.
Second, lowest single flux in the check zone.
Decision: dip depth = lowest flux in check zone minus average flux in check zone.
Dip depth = -0.28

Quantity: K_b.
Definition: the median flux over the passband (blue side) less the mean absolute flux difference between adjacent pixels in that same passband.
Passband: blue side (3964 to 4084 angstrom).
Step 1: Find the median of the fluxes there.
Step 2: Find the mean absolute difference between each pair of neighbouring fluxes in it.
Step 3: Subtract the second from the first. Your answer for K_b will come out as 5.8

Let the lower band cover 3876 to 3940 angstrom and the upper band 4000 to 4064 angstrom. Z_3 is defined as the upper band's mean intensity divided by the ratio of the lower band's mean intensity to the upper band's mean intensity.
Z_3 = 5.49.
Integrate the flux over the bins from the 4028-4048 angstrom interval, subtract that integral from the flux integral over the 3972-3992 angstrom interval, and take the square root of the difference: 3.2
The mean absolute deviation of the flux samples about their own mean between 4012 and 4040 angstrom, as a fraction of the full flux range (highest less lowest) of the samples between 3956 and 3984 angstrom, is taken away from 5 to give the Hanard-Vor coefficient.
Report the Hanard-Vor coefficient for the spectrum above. 4.92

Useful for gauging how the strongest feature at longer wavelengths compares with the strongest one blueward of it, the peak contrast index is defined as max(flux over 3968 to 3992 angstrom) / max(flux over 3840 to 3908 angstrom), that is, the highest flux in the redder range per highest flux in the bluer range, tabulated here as 1.03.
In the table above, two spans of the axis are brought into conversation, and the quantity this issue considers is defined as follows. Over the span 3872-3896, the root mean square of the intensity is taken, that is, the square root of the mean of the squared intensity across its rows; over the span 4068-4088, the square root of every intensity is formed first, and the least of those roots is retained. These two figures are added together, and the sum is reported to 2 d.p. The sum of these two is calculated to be 9.31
